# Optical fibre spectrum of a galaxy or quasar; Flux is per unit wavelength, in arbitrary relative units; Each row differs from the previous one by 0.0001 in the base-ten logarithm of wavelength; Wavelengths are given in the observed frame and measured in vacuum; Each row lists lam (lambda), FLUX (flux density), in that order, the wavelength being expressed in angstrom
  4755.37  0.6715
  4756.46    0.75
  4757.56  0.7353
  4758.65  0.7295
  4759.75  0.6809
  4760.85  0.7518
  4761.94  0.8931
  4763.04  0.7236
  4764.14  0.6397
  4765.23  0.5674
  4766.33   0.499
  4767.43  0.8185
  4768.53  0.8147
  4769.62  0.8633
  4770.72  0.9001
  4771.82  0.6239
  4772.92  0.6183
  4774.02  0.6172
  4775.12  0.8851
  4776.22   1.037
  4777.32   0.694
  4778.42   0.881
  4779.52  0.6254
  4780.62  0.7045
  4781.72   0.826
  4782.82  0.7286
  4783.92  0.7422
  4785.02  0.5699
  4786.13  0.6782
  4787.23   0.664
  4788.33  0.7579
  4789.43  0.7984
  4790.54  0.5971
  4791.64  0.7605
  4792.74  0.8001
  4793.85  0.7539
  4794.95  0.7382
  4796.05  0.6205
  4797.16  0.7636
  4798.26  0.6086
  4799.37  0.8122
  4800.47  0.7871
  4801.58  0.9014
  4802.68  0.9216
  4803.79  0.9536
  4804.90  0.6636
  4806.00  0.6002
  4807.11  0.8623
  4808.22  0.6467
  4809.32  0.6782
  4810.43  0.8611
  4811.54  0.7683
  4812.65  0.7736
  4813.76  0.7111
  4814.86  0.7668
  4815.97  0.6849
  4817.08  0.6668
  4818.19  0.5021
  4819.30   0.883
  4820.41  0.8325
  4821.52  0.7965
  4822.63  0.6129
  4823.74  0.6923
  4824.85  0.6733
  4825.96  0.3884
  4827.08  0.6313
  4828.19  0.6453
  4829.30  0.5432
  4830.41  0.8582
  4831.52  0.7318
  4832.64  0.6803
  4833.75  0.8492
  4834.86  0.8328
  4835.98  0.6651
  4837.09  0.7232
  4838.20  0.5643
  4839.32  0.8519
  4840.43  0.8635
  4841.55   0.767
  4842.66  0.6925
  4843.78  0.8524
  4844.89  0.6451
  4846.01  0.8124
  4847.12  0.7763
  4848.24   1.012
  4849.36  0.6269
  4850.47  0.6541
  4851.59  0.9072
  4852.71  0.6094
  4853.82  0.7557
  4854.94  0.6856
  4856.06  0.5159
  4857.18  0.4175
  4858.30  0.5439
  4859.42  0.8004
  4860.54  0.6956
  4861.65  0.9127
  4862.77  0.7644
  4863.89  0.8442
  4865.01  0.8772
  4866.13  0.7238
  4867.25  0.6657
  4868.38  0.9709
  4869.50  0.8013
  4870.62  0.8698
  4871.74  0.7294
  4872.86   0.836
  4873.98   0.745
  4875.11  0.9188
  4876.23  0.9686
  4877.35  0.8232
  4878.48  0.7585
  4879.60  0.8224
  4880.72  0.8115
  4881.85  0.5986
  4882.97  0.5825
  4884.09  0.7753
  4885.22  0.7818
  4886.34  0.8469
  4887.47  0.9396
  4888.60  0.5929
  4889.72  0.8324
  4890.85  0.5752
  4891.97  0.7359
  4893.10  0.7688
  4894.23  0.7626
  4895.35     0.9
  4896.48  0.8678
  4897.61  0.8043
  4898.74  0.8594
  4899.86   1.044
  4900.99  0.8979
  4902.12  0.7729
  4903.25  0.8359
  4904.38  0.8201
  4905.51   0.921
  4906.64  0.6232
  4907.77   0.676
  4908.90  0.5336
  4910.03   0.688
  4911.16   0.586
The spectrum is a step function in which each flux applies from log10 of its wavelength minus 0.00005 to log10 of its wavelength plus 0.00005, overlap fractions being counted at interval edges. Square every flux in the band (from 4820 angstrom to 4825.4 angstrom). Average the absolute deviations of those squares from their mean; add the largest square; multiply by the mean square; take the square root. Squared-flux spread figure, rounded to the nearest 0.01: 0.65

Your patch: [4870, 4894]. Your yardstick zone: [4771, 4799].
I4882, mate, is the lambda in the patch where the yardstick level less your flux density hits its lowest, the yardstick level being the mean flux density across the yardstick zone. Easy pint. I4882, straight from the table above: 4876.23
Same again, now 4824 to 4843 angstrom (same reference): 4840.43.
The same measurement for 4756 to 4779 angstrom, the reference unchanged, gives 4776.22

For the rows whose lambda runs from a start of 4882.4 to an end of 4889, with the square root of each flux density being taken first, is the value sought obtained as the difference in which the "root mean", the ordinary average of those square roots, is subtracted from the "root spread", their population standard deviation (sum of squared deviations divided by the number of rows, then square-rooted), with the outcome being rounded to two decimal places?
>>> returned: -0.79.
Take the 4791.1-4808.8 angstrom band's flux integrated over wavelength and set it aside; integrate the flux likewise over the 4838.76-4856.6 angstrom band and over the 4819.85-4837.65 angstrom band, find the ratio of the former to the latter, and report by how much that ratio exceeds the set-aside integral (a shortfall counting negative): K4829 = -12.4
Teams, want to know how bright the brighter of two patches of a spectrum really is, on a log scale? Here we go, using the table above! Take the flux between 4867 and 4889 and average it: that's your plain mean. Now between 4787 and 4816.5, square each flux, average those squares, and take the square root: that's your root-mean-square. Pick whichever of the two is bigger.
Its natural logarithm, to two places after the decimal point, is -0.23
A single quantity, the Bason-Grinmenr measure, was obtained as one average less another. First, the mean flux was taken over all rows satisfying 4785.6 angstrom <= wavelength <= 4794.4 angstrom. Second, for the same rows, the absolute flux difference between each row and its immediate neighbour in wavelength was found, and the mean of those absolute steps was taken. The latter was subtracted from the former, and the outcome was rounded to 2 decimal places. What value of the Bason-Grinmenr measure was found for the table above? 0.64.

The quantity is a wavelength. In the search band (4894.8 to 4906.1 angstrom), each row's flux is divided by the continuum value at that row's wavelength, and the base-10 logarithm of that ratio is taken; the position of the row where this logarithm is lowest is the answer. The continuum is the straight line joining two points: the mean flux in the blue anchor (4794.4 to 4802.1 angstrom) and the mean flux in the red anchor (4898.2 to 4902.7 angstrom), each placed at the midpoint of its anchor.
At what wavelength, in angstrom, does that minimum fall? 4902.12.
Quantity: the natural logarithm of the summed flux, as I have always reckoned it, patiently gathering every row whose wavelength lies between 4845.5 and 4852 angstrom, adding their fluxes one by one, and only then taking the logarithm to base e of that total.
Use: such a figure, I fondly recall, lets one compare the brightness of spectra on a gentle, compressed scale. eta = 1.57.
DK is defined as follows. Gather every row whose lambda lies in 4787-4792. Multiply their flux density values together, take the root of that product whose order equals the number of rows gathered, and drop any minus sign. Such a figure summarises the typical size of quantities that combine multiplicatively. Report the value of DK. 0.71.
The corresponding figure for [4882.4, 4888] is 0.78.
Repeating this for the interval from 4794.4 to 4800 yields 0.70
